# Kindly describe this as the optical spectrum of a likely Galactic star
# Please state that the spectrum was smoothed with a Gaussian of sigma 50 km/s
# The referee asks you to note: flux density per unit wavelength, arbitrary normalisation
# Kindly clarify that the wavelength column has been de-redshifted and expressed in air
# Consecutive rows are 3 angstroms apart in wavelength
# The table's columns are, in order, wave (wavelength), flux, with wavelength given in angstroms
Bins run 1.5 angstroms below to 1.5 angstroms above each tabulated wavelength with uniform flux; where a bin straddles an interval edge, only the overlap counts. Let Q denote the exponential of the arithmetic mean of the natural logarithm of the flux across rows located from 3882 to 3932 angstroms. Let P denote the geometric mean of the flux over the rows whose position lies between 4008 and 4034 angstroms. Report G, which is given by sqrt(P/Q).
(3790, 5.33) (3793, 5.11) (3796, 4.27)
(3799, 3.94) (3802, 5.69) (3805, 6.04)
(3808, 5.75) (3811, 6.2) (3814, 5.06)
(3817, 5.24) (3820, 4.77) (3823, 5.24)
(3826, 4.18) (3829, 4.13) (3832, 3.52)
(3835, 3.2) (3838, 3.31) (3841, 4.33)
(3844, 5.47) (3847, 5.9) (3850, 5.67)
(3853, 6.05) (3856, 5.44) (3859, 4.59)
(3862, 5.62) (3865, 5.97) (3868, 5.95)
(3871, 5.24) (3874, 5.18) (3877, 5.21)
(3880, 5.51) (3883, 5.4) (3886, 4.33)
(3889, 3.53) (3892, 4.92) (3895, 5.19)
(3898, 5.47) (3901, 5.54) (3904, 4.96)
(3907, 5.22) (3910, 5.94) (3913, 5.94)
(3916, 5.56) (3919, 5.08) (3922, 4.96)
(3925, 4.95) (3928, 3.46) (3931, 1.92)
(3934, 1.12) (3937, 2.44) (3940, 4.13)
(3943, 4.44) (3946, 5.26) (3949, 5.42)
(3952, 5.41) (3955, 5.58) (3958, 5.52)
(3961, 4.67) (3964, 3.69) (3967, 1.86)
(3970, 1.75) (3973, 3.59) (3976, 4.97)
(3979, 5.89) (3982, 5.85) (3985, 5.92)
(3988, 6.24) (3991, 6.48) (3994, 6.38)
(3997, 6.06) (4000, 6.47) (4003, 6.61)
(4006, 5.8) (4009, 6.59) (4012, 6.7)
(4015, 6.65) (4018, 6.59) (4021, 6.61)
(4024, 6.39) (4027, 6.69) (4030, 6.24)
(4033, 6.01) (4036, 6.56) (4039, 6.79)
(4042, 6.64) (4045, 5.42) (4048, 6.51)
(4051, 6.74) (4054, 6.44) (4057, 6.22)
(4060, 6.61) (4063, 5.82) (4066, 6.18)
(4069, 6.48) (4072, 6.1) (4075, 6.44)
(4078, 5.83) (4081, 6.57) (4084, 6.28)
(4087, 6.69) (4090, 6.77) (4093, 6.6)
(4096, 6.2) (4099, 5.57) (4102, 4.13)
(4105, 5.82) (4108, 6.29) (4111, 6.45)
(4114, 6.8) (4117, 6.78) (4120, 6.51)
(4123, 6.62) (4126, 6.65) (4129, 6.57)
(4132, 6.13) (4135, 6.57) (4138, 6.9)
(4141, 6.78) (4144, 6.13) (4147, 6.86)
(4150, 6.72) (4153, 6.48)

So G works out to 1.18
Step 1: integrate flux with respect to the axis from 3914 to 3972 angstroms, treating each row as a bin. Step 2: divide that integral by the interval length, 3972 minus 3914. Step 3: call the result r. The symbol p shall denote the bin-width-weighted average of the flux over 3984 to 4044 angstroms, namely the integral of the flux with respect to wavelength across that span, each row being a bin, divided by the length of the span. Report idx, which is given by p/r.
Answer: 1.6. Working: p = 6.4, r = 4.1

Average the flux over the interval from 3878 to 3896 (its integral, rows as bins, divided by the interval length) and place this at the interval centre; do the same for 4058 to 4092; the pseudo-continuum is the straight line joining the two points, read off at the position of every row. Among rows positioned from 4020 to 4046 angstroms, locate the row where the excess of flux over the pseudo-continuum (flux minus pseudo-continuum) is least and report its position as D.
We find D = 4045 angstroms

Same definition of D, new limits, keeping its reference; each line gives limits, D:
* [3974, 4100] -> 4099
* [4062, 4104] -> 4102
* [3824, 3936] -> 3934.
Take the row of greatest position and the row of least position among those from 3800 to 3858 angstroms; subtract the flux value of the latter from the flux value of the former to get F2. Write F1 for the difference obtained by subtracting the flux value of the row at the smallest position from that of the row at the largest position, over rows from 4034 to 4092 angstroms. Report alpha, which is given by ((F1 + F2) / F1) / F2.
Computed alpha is 0.8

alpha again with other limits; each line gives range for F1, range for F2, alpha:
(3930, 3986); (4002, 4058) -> -2.3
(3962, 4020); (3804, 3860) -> -0.3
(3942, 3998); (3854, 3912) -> 2.6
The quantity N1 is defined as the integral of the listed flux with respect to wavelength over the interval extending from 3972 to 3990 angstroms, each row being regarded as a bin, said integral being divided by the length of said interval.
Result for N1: 5.5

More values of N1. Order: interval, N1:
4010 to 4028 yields 6.6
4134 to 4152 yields 6.7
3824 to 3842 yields 3.8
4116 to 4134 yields 6.5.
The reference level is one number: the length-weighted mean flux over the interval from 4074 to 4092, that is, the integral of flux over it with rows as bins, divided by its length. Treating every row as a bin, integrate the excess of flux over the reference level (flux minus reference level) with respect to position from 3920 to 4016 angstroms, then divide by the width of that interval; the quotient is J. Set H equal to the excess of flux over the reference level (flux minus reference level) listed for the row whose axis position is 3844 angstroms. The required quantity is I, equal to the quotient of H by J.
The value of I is 1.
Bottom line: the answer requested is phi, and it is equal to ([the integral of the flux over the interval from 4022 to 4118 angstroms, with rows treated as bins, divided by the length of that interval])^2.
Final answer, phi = 39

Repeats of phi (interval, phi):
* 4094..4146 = 40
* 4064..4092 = 41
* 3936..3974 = 17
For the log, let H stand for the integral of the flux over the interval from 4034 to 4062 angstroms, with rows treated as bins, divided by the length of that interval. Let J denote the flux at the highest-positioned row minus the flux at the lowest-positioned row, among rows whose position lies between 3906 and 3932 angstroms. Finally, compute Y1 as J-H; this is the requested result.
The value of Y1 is -9.7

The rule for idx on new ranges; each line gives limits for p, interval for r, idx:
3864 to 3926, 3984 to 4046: 0.8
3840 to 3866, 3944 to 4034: 1.0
